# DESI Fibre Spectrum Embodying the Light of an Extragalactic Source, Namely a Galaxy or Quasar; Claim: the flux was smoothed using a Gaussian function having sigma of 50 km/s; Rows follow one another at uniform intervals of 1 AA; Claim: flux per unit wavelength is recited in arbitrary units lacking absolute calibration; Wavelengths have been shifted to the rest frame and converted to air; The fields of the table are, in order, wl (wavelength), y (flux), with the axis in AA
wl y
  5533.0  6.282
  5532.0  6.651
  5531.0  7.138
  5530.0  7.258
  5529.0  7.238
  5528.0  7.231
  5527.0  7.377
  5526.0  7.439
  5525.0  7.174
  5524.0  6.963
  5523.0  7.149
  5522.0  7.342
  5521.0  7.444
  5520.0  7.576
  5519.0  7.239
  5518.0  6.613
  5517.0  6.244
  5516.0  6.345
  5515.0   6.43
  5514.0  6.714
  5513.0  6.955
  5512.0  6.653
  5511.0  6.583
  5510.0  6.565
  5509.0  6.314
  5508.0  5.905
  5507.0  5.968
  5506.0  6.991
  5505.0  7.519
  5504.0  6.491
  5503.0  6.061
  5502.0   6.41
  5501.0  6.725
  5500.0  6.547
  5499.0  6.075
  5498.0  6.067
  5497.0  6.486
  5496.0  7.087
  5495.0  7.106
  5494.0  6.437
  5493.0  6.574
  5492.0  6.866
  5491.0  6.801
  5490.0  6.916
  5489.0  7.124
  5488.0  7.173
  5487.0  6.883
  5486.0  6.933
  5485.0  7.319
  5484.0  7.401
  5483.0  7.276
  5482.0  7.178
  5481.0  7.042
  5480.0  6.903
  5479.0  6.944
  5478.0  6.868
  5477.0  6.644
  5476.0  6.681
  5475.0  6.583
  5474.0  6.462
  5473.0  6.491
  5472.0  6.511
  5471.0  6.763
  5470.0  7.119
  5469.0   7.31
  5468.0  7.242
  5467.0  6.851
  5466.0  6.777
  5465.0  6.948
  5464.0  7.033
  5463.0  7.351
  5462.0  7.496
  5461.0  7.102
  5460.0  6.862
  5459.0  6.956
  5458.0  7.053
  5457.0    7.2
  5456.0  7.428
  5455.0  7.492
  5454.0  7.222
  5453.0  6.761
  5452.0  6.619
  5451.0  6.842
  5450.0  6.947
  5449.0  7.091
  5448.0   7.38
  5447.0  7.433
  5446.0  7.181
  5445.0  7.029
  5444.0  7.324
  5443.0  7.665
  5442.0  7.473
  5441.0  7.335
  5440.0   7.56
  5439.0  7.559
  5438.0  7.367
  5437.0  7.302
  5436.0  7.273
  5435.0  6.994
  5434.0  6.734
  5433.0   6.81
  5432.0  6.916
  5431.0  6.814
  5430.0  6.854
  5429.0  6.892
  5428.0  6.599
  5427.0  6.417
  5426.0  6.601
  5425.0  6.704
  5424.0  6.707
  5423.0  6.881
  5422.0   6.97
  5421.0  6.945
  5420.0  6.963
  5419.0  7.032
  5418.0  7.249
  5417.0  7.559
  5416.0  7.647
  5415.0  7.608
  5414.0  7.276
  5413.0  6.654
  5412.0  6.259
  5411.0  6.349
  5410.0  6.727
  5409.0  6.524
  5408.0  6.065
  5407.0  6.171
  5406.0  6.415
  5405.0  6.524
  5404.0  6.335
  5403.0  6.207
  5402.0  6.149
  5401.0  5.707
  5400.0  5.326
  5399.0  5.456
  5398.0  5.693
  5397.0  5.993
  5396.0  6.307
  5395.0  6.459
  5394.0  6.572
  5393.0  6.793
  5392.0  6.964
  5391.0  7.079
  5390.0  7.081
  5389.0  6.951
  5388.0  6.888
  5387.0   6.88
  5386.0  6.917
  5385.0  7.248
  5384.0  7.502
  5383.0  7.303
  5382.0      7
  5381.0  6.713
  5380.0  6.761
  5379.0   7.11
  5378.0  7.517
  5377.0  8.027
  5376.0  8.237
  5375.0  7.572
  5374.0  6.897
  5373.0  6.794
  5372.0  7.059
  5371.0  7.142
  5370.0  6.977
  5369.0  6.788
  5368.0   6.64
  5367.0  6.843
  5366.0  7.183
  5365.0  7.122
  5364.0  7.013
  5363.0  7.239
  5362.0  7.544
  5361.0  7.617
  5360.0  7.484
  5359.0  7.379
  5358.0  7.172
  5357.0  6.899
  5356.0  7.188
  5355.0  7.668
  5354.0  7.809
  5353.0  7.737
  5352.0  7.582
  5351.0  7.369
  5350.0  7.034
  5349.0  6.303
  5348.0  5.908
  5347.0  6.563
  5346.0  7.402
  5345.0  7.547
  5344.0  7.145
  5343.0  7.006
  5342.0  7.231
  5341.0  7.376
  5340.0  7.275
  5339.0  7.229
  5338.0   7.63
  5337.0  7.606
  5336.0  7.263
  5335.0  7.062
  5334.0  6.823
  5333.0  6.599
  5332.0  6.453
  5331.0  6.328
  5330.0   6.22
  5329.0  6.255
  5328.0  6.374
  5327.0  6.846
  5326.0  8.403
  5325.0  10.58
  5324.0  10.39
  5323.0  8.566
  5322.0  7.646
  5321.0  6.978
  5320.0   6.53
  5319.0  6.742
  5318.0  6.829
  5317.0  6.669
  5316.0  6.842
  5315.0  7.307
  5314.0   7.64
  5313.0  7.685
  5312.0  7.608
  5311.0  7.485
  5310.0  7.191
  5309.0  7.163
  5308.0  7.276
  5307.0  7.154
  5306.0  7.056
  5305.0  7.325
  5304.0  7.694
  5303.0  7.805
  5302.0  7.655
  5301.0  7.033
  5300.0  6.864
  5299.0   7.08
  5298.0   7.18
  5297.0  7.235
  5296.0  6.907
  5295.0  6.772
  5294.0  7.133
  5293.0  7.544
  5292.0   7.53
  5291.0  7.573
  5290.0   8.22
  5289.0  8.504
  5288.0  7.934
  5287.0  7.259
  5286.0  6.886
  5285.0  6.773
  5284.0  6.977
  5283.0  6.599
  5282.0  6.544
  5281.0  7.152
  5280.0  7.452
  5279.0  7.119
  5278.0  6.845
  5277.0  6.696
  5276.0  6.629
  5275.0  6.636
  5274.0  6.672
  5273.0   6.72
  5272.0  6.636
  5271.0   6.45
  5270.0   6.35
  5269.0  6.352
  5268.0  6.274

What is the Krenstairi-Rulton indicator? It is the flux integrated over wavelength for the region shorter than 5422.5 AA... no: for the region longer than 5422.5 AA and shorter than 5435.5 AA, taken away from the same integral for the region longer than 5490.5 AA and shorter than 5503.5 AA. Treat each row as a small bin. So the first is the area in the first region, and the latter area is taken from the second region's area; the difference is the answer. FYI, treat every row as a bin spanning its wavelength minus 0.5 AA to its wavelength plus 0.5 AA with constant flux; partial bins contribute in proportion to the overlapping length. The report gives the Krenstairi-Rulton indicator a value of -2.7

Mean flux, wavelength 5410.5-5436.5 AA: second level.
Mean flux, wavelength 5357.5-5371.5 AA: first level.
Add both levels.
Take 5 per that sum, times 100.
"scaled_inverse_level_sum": 35.5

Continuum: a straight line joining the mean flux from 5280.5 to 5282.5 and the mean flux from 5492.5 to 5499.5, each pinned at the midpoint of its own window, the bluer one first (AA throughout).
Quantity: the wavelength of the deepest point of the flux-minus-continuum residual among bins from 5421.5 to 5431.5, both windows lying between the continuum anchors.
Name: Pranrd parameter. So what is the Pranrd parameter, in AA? 5427.0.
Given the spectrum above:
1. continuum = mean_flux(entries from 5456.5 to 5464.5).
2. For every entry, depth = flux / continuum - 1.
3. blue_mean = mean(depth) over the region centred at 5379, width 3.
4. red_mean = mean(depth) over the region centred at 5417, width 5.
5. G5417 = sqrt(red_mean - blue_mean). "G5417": 0.20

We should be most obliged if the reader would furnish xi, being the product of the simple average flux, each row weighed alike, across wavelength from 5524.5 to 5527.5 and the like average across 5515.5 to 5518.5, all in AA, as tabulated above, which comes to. 47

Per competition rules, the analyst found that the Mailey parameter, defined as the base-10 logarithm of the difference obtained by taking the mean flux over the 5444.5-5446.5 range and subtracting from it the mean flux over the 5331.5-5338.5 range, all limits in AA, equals -1.4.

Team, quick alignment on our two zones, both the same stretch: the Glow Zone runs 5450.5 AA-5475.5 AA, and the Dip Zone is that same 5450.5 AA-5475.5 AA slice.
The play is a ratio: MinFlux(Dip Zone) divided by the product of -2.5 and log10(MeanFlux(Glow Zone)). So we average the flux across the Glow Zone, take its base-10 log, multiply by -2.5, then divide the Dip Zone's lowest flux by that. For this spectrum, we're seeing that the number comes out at -3.06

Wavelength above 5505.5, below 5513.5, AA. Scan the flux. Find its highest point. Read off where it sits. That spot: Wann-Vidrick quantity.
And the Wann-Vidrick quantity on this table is 5506.0 AA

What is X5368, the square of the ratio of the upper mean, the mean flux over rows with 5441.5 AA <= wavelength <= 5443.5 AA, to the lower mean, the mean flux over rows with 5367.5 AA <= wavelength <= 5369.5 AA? 1.27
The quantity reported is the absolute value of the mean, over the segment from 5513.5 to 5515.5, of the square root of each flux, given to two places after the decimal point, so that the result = 2.56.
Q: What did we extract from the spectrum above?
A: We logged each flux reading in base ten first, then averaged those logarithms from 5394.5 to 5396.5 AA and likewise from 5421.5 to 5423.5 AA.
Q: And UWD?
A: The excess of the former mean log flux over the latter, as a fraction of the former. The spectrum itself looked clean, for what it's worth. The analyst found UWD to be -0.044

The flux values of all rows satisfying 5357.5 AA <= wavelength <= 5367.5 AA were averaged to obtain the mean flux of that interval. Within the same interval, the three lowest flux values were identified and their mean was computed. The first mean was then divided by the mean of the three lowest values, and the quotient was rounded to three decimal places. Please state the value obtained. 1.038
